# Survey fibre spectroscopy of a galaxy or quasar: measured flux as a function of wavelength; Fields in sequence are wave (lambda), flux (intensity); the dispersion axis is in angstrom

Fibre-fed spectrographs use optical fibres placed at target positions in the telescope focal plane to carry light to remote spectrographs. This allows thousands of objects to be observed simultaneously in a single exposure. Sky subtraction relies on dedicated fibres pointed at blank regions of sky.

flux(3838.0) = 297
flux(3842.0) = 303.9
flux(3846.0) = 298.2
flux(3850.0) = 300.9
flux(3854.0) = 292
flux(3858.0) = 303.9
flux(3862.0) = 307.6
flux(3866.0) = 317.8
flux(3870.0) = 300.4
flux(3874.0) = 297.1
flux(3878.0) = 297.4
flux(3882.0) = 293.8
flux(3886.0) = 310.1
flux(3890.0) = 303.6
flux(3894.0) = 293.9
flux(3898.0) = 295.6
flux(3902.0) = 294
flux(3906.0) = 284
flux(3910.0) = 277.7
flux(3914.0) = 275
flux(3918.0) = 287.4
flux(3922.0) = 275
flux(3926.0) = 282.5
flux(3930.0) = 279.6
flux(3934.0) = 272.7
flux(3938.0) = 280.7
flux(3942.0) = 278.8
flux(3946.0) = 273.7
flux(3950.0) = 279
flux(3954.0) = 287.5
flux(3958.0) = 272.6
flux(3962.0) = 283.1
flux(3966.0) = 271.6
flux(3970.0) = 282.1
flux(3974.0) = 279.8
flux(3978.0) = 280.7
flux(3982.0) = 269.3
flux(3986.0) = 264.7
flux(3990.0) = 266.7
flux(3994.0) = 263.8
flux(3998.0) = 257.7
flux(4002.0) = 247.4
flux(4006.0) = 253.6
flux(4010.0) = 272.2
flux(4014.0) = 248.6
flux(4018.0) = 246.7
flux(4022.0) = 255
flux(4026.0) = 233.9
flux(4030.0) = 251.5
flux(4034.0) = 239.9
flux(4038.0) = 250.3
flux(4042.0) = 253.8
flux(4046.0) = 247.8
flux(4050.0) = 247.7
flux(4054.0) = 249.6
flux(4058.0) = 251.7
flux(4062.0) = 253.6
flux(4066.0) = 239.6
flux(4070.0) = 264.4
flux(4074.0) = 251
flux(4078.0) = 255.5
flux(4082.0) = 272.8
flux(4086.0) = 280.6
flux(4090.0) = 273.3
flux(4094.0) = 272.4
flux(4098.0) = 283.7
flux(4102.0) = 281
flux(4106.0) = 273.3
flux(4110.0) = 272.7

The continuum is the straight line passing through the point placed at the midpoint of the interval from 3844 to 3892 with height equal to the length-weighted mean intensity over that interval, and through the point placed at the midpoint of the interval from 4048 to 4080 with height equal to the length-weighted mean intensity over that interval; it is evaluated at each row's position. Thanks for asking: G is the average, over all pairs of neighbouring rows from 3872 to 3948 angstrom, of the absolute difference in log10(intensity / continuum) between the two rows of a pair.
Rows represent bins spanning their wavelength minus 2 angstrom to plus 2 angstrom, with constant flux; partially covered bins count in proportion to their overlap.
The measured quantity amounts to 0.009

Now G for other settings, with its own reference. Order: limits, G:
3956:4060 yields 0.014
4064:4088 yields 0.024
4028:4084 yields 0.015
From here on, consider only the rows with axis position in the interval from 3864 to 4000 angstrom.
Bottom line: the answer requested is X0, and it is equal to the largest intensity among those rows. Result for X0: 317.8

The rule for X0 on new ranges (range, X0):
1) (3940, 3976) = 287.5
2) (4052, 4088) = 280.6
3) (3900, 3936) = 294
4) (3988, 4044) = 272.2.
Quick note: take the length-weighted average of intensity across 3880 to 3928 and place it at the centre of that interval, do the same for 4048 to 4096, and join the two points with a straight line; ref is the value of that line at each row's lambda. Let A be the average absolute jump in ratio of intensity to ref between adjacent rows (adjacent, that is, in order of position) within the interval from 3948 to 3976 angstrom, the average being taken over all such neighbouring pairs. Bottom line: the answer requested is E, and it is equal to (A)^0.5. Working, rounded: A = 0.035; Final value 0.19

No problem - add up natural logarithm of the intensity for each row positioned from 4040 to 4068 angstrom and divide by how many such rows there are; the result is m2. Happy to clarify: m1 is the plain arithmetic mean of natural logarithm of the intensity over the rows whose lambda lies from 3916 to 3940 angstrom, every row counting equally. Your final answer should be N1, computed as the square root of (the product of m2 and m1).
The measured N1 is 5.58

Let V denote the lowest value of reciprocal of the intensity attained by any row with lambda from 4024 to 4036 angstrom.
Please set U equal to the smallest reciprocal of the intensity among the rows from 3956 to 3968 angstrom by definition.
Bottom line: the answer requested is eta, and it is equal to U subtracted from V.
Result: 0.0004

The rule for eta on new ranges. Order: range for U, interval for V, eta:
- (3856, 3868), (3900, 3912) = 0.0003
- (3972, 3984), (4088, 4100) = 0.0000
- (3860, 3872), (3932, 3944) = 0.0004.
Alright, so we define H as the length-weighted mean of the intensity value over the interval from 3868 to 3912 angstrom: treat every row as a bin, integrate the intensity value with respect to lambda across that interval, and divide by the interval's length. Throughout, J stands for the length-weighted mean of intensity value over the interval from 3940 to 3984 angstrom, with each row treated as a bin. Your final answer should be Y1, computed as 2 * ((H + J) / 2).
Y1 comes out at 573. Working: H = 295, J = 278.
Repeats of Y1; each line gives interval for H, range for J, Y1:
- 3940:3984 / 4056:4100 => 542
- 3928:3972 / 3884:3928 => 567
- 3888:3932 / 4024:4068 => 533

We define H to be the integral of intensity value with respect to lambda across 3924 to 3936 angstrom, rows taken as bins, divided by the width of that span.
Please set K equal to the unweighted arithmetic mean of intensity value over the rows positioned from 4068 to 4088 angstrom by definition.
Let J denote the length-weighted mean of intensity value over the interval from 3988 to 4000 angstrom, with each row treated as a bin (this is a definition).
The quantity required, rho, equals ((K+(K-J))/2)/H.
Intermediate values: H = 278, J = 263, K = 265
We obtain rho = 0.48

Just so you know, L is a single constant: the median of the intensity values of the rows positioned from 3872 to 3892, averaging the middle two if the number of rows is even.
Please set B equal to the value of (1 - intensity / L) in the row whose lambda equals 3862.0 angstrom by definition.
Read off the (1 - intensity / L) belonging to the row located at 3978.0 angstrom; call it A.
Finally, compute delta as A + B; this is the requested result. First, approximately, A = 0.056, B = -0.03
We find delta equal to 0.02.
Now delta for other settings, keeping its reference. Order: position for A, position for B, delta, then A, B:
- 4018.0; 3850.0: 0.16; 0.170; -0.01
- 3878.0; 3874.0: 0.00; 0.000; 0.00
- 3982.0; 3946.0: 0.17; 0.094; 0.08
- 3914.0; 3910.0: 0.14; 0.075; 0.07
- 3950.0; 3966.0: 0.15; 0.062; 0.09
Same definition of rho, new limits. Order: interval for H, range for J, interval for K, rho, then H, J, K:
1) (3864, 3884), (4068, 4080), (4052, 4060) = 0.41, 301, 257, 251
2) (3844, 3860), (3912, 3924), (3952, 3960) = 0.47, 299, 279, 280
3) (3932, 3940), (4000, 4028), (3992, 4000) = 0.49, 277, 251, 261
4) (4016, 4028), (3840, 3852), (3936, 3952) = 0.52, 245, 301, 278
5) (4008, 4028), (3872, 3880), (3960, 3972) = 0.52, 251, 297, 279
